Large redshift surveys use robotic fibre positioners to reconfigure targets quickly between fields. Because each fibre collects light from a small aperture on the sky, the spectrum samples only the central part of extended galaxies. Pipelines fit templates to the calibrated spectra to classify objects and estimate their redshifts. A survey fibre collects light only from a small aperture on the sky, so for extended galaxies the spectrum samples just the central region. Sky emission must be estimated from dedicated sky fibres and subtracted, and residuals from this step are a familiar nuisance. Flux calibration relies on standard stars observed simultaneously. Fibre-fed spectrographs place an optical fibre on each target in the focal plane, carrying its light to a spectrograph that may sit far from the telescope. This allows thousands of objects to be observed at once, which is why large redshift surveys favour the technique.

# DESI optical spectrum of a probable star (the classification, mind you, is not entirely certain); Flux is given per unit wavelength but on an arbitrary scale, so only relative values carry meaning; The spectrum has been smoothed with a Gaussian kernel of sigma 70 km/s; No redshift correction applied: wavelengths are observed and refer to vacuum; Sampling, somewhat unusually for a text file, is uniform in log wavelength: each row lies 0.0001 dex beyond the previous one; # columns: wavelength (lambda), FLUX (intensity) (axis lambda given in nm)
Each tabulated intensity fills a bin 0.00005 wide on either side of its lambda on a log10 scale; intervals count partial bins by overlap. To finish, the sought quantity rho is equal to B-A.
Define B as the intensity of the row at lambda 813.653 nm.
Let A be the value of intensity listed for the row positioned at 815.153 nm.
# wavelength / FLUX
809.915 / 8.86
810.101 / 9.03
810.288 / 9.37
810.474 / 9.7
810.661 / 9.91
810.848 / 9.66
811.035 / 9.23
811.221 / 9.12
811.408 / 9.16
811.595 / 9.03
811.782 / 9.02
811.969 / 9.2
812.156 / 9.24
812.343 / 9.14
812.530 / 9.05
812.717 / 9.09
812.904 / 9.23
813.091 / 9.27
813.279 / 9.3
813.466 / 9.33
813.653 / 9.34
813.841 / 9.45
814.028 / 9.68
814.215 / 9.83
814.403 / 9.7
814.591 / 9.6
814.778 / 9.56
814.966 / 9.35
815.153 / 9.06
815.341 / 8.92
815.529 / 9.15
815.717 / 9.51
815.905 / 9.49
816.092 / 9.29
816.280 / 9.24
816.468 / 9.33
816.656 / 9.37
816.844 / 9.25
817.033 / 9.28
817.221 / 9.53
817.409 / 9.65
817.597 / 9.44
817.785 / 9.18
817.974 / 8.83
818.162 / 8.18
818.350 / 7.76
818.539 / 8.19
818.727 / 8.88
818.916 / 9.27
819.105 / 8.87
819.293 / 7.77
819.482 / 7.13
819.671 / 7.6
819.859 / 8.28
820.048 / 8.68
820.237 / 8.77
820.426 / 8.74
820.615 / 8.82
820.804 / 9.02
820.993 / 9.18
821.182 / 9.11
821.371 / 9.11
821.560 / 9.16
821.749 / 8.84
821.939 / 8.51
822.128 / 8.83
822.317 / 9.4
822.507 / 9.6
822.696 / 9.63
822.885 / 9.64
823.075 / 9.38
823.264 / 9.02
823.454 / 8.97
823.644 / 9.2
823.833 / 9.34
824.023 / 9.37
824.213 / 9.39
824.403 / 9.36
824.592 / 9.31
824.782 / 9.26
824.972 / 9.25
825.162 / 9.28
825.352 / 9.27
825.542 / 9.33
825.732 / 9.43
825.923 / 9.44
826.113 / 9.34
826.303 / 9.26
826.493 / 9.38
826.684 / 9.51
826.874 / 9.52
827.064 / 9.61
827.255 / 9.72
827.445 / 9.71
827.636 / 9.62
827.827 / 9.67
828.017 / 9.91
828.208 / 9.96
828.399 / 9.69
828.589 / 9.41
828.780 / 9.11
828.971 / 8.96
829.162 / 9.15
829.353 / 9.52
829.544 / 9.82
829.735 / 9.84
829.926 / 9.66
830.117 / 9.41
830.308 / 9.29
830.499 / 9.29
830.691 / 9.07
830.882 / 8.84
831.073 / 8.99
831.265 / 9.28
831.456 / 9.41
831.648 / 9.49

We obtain 0.3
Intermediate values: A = 9.06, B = 9.34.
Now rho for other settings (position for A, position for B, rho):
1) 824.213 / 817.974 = -0.6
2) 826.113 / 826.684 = 0.2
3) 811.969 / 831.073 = -0.2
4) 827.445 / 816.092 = -0.4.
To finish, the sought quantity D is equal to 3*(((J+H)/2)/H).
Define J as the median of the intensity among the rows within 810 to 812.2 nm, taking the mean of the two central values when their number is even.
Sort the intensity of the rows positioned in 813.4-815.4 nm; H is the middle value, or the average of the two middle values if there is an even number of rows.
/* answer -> 2.96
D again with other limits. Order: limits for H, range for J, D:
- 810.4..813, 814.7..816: 3.03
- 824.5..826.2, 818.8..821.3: 2.91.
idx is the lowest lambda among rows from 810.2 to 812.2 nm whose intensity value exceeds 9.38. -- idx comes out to 810.474 nm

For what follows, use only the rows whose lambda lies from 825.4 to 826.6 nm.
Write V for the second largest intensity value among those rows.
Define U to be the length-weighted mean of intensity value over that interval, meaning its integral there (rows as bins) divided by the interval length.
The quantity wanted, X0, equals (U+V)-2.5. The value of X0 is 16.3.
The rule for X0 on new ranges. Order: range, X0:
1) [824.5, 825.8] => 16.1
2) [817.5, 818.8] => 15.3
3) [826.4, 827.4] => 16.7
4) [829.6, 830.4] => 16.7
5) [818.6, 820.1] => 14.7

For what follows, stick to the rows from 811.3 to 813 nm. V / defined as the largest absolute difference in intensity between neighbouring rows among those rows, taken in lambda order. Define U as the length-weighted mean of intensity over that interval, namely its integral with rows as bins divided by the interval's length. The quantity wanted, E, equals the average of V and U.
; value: 4.65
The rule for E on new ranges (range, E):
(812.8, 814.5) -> 4.84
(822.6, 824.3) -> 4.84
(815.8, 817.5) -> 4.82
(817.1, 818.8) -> 4.77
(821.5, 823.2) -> 4.90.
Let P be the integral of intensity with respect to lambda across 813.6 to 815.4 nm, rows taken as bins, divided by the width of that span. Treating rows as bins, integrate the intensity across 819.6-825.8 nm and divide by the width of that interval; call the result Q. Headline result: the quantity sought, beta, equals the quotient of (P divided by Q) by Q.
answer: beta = 0.114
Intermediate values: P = 9.5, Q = 9.10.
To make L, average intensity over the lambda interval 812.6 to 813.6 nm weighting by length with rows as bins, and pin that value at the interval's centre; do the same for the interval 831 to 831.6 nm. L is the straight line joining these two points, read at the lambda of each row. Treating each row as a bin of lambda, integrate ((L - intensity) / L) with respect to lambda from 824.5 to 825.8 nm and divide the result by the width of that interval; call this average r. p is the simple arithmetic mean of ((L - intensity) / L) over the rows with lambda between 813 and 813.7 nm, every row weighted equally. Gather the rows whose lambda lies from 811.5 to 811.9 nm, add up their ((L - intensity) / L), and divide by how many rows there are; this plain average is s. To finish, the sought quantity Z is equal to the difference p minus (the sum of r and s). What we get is -0.02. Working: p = -0.01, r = -0.006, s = 0.02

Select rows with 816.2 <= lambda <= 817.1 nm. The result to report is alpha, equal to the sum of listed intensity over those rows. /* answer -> 46.5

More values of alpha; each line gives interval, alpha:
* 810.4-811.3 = 47.6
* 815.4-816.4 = 46.7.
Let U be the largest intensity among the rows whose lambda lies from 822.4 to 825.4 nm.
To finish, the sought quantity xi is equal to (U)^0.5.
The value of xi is 3.10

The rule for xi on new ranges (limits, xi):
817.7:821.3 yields 3.04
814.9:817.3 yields 3.09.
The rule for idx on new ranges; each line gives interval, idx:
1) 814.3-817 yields 814.403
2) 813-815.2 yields 813.841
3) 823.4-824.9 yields 824.213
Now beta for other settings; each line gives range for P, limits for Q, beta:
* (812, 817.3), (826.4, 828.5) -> 0.100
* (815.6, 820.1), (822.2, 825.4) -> 0.101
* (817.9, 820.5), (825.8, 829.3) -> 0.093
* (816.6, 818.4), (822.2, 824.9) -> 0.104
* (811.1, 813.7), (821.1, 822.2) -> 0.115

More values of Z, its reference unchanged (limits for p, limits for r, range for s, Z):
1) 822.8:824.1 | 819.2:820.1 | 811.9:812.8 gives -0.16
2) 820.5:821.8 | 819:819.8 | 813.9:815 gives -0.08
